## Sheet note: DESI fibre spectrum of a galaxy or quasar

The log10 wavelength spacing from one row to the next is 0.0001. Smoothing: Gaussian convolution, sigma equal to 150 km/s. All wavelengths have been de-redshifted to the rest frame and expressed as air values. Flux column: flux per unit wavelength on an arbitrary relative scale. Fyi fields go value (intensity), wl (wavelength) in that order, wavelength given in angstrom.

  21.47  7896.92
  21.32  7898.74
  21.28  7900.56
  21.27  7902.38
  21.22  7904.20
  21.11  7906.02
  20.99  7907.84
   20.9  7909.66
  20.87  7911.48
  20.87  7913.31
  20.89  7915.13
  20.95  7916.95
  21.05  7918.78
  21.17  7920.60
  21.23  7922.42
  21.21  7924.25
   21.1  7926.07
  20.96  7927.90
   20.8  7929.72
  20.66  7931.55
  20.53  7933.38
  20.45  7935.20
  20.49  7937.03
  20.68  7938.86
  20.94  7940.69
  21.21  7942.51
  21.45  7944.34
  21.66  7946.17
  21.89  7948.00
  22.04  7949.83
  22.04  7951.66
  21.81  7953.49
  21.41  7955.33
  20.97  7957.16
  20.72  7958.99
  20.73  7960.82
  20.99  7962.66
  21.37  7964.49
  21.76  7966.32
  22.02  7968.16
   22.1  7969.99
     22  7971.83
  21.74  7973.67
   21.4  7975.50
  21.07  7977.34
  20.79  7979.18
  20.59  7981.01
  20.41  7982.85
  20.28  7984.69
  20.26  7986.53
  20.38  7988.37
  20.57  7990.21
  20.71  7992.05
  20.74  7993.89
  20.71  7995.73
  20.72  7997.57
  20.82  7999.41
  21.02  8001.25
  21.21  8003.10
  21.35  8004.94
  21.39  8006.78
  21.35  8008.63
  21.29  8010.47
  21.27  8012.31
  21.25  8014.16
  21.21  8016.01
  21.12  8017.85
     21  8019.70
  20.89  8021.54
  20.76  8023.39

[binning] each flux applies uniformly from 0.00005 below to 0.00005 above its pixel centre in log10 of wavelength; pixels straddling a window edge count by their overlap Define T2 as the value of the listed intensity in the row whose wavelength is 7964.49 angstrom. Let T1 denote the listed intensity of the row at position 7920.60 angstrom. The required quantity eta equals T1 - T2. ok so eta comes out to -0.2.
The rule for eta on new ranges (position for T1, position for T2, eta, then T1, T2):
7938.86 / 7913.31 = -0.2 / 20.68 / 20.87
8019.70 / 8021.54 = 0.1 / 21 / 20.89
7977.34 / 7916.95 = 0.1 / 21.07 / 20.95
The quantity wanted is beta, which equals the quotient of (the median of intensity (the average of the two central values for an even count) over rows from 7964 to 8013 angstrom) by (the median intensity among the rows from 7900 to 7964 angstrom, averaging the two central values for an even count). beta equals 1.00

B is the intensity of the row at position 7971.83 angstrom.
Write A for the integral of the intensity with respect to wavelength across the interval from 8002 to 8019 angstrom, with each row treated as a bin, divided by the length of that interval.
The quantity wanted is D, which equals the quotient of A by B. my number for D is 0.97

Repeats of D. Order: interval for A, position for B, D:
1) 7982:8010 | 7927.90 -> 0.99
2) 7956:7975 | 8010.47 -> 1.01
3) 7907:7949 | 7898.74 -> 0.99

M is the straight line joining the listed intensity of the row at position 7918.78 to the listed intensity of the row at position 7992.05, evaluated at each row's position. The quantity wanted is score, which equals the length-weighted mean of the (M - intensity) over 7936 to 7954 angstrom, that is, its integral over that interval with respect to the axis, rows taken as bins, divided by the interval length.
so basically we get -0.48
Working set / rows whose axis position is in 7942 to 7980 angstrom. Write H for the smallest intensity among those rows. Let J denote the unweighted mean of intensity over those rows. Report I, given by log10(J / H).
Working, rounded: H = 20.72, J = 21.5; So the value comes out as 0.016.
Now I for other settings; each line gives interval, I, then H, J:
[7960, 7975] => 0.018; 20.73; 21.6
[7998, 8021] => 0.008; 20.82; 21.2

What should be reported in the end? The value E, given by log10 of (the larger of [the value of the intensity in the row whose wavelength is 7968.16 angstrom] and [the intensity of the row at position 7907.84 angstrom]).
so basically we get 1.34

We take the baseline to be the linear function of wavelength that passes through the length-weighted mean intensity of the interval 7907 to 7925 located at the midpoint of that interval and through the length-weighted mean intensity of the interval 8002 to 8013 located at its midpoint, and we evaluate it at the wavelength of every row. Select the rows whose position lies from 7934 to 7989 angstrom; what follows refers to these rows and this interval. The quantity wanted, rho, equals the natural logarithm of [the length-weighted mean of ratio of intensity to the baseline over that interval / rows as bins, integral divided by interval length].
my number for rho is 0.002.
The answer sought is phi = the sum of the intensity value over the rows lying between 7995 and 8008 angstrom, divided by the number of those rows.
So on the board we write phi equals 21.0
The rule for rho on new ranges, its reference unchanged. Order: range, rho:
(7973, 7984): -0.011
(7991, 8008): -0.015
